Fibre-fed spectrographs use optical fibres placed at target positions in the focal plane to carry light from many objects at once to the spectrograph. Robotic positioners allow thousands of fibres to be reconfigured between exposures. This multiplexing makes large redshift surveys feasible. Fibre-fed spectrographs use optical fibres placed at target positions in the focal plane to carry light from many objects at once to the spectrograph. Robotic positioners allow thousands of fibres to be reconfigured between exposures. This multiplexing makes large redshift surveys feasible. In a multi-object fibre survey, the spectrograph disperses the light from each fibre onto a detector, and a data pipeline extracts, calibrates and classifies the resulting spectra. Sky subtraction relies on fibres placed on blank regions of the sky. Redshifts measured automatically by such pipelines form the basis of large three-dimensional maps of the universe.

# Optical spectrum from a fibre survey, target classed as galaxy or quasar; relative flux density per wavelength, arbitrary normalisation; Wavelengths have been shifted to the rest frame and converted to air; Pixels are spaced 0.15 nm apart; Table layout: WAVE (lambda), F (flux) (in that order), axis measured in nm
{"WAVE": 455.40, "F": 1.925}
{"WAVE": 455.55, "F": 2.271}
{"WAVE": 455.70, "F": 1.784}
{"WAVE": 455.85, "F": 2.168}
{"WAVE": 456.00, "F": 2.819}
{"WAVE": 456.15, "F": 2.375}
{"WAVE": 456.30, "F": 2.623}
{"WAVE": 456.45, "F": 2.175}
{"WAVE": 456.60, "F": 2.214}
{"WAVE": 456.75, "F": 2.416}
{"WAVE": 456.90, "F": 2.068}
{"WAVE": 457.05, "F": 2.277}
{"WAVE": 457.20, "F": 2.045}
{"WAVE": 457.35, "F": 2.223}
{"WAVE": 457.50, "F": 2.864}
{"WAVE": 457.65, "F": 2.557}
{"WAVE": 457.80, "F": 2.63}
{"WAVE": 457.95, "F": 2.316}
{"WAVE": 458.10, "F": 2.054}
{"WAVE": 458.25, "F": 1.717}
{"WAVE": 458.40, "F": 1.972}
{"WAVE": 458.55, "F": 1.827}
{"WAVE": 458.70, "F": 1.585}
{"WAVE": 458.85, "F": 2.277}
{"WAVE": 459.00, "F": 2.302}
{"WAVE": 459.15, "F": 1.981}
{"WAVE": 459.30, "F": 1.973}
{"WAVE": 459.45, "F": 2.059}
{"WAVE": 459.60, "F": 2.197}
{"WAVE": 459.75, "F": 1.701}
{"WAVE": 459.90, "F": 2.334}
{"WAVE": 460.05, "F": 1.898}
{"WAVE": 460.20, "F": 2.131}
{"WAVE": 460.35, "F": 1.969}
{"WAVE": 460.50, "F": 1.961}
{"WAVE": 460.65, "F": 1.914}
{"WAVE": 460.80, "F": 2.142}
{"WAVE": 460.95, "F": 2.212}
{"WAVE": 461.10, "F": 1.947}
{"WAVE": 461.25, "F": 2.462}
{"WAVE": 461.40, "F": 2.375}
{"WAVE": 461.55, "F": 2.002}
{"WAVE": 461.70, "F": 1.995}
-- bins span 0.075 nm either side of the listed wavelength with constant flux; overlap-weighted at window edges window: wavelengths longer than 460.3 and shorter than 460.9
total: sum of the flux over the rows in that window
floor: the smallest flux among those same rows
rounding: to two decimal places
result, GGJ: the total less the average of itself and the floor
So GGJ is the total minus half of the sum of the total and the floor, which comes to 3.04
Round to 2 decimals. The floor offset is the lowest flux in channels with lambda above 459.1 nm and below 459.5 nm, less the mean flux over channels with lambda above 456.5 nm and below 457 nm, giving -0.26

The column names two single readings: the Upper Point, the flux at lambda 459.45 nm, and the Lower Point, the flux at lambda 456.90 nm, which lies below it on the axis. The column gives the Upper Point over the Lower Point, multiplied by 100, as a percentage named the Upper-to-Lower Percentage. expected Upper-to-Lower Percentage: 100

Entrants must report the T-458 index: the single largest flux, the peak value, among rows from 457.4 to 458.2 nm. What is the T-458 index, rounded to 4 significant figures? 2.864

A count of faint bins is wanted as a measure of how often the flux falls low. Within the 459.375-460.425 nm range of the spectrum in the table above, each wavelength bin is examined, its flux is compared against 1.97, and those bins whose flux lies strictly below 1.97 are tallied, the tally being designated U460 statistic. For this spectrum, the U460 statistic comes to 3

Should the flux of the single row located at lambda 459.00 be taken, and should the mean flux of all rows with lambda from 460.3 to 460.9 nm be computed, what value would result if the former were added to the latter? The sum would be 4.3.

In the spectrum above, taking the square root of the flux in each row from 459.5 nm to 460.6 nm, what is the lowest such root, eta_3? 1.30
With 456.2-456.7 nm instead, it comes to 1.47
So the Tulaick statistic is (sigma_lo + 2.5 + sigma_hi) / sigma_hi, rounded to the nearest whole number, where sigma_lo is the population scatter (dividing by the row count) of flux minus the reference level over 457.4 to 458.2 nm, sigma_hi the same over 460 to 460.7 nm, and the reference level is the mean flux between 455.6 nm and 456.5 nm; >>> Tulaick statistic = 35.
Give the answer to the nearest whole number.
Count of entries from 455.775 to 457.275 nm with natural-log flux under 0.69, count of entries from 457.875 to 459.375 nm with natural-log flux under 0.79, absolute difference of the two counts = 7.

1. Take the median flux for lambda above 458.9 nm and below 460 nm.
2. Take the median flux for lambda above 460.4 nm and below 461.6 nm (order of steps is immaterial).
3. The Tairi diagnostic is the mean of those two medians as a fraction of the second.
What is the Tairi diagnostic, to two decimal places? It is 1.00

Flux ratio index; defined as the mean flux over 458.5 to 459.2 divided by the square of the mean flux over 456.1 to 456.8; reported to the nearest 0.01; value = 0.36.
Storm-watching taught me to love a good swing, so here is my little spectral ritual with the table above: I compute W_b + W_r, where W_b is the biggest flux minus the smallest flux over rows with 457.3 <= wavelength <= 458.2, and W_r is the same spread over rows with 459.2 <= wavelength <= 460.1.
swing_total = 1.44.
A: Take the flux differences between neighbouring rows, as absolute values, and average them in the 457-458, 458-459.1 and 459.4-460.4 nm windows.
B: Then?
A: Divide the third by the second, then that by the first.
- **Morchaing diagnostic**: 4.3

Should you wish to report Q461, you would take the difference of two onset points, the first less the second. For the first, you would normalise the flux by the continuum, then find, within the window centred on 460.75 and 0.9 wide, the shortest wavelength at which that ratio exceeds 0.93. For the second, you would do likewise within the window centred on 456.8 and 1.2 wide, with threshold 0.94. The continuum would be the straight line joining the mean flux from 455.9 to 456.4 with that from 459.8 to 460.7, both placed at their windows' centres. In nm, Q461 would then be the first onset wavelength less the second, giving 4.05 nm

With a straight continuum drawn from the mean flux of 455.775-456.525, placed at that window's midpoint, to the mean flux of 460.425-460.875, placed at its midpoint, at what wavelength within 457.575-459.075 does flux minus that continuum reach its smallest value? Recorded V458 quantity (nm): 458.70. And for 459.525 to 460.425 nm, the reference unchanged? 459.75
